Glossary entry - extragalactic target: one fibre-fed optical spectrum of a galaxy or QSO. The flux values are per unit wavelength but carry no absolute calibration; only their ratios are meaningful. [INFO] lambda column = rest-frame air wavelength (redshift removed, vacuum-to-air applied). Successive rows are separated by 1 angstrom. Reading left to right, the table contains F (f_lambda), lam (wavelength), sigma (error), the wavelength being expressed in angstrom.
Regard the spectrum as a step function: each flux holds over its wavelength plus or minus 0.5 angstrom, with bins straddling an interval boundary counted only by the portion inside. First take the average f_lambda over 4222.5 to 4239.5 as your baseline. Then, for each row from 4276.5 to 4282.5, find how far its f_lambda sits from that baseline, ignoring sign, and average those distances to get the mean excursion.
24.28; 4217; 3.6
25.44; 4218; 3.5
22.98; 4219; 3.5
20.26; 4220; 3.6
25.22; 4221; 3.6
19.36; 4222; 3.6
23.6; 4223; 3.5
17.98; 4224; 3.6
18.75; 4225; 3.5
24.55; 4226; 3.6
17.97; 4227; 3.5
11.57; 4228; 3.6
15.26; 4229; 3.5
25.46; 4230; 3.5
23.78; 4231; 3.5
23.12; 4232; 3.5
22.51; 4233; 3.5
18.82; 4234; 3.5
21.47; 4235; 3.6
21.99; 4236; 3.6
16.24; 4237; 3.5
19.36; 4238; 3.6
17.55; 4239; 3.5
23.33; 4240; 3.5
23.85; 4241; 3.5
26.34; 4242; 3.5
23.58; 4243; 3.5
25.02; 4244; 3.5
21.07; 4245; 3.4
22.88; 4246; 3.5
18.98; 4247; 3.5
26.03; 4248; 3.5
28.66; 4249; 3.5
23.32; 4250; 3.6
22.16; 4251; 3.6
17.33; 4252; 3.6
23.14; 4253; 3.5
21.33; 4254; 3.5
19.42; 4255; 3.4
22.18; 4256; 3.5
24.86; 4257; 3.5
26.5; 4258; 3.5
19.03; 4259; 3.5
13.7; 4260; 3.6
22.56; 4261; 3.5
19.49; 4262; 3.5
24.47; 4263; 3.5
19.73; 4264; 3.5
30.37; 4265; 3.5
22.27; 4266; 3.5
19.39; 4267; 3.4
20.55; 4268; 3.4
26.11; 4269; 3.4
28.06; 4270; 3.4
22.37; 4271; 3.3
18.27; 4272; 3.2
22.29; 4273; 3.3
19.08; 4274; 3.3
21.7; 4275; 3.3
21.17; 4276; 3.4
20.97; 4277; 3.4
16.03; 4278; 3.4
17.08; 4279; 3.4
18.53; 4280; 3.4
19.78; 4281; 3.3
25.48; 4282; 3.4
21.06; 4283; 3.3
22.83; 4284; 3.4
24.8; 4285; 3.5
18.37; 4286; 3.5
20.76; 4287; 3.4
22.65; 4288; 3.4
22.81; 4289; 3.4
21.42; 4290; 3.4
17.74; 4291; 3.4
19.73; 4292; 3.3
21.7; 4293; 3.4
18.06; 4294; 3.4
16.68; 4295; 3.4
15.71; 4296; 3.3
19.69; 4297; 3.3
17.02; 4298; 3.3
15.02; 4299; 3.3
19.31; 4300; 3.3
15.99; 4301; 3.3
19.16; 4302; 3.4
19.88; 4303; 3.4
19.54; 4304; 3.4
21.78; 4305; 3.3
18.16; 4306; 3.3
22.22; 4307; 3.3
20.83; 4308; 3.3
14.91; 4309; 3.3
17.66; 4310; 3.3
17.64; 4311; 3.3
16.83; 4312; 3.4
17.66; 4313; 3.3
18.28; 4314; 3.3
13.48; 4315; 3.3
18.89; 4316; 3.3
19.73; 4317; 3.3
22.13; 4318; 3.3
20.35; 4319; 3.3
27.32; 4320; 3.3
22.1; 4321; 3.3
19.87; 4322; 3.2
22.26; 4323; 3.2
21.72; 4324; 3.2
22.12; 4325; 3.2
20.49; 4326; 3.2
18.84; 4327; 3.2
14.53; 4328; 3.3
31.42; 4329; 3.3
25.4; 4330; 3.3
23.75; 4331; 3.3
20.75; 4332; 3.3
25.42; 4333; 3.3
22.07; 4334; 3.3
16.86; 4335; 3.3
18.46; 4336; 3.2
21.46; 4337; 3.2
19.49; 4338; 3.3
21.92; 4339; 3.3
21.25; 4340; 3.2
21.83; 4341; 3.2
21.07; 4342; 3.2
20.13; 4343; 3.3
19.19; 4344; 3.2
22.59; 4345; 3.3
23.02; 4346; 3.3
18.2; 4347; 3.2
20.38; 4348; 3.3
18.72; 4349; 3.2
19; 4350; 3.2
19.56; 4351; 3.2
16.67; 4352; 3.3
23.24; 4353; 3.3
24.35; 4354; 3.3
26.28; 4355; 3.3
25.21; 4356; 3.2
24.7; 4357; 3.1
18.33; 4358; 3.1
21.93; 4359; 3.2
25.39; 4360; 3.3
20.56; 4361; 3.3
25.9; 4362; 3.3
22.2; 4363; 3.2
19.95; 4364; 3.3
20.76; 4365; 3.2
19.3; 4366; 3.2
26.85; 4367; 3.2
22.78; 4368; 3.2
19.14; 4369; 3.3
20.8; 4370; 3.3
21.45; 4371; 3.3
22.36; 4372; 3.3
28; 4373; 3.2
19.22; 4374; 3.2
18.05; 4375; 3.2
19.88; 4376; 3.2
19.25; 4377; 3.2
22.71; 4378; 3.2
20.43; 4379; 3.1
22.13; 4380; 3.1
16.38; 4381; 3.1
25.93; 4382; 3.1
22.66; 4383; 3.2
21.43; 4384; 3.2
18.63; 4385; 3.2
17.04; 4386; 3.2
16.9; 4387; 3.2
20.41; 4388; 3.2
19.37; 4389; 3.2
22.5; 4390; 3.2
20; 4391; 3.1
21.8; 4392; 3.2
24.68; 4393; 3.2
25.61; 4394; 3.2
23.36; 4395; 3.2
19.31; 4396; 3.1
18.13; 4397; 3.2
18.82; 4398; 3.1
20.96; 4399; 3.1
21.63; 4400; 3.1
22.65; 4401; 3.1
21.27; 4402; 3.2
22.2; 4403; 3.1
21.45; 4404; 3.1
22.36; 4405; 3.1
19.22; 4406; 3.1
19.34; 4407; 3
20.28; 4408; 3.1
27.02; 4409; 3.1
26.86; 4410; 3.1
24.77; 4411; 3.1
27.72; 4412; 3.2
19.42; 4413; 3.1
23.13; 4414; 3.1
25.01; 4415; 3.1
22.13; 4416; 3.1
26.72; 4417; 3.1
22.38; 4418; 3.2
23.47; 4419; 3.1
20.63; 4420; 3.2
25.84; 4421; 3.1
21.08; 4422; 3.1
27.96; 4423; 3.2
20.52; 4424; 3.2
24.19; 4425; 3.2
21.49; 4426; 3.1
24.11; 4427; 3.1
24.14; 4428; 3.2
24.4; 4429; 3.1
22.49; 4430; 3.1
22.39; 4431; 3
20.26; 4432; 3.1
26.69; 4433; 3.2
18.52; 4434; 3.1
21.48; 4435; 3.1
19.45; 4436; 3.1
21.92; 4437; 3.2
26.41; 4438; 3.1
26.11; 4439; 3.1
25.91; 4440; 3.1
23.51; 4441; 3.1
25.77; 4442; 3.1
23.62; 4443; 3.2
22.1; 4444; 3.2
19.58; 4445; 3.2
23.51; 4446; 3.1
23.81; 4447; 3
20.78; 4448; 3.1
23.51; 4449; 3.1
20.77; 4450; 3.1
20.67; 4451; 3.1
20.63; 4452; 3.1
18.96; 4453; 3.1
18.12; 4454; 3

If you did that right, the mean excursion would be 2.5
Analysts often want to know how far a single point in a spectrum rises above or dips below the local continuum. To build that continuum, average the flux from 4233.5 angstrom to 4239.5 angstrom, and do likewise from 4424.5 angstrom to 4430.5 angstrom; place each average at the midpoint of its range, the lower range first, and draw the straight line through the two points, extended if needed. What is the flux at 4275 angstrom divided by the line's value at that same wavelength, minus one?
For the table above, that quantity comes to 0.08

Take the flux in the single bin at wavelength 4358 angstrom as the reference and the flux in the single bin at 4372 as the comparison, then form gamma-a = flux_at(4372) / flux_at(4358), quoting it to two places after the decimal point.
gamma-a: 1.22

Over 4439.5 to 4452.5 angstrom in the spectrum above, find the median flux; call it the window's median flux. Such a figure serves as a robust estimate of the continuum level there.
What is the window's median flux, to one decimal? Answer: 23.5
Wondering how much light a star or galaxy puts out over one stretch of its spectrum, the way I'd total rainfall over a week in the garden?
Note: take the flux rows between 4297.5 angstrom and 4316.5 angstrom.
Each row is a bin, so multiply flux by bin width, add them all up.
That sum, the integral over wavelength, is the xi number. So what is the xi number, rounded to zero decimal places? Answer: 344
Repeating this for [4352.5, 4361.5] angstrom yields 210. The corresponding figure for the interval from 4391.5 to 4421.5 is 678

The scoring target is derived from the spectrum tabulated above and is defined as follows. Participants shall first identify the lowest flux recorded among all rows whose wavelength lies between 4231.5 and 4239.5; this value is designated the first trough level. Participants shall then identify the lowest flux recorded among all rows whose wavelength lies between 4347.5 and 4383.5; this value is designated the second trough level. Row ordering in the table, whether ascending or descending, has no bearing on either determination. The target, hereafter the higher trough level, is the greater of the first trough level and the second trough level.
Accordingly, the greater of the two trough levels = 16.4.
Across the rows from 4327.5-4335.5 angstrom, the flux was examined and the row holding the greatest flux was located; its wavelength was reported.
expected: 4329 angstrom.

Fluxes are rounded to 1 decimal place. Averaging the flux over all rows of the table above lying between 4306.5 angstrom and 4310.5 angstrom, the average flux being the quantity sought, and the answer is 18.9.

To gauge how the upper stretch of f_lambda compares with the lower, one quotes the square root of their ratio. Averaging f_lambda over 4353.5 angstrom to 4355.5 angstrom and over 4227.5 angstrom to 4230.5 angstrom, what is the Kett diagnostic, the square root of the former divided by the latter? 1.21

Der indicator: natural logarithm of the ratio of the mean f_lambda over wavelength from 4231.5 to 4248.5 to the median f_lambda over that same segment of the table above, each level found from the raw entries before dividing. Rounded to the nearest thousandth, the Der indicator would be -0.028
